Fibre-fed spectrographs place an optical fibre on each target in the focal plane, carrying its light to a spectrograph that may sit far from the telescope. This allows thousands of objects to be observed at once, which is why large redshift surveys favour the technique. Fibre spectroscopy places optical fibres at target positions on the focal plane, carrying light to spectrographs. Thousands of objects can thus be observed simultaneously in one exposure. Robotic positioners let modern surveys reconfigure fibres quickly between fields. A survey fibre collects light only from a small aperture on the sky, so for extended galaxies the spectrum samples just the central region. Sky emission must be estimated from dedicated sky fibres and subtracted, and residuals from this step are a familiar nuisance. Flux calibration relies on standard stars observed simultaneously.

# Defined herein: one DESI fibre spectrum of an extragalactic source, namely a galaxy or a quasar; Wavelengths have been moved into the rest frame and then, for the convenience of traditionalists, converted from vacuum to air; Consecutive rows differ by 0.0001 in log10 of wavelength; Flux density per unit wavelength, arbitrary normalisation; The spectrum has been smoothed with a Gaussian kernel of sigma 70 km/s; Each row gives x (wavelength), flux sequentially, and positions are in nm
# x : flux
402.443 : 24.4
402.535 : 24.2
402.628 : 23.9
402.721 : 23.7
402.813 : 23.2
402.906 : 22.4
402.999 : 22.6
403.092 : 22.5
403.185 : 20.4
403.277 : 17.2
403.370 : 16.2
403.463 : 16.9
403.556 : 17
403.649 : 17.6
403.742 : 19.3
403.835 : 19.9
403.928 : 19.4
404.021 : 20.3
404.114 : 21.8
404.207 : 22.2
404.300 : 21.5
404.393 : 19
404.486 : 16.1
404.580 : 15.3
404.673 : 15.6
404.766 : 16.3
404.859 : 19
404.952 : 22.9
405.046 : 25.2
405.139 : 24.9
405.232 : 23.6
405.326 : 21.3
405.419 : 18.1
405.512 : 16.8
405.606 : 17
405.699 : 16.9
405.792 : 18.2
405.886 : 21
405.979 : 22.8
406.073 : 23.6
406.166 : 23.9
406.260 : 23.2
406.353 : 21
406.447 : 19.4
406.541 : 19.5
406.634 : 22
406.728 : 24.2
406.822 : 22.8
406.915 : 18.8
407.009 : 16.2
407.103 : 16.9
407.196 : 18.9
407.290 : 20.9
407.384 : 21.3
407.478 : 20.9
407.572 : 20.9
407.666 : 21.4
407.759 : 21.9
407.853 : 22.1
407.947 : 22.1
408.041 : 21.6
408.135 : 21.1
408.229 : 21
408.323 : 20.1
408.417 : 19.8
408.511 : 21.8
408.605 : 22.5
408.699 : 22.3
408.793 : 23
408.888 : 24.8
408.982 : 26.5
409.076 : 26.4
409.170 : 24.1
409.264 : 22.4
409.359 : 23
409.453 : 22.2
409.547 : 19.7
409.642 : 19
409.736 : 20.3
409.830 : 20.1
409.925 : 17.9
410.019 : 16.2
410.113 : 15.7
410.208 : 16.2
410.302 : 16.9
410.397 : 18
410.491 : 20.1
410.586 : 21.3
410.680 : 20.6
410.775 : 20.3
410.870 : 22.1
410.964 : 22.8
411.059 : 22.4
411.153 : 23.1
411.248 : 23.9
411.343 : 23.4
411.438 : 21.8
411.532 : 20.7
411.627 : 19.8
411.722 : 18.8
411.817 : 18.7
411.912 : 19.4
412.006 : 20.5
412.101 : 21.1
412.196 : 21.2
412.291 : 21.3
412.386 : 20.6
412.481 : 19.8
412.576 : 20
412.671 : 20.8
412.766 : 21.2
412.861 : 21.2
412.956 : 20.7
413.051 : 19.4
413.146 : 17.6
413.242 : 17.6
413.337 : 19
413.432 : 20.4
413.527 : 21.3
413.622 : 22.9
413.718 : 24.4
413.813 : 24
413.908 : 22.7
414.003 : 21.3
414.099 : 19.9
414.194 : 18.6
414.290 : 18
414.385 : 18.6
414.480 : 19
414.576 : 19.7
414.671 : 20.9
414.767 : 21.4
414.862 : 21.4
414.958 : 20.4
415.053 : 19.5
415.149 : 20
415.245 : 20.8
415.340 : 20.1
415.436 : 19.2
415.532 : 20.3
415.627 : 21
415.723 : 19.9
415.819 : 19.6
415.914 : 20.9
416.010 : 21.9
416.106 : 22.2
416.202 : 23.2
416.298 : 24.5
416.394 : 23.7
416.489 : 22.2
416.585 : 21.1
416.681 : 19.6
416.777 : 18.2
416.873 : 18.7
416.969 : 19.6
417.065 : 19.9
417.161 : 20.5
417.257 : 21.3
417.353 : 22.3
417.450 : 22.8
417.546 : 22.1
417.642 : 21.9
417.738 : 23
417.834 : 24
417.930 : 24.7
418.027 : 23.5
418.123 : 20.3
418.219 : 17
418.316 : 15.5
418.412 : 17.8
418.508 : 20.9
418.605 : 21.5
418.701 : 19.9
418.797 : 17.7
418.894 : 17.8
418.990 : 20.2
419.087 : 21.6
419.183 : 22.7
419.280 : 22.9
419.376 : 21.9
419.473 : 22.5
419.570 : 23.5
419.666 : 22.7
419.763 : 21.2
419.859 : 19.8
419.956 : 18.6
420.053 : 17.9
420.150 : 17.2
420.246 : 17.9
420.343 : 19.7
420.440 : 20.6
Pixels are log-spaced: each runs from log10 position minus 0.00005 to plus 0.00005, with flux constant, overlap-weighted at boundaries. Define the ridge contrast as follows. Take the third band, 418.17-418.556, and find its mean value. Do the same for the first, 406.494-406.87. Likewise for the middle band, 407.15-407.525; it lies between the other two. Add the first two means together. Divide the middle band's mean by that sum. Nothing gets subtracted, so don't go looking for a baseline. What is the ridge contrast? 0.51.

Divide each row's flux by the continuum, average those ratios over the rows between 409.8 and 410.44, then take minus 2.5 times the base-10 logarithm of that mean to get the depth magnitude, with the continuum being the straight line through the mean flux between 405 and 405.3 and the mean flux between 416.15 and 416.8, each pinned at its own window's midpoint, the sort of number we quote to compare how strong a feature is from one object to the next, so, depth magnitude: 0.33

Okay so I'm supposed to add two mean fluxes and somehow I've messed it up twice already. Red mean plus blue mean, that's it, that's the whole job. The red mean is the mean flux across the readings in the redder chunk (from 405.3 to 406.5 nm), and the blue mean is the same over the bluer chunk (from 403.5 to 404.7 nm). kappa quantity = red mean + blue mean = 39.1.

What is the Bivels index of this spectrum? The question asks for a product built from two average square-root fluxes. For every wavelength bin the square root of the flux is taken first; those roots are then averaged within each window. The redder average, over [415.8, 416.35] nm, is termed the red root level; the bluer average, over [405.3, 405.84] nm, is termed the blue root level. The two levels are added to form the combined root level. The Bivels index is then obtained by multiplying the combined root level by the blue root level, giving 37.9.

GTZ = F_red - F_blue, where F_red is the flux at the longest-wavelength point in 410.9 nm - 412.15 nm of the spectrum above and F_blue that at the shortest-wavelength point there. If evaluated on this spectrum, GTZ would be -1.7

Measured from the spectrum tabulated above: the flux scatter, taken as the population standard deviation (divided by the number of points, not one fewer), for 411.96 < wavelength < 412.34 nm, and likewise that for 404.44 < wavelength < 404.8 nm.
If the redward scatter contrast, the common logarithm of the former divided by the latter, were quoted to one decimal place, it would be -0.1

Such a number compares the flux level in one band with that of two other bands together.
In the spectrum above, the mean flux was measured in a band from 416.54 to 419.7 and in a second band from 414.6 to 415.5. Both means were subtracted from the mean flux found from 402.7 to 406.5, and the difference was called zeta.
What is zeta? -21.2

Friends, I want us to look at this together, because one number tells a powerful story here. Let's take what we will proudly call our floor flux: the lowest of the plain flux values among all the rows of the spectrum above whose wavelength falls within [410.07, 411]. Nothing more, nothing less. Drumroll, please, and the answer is 15.7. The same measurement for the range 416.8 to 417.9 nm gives 18.7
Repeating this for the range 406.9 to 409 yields 16.2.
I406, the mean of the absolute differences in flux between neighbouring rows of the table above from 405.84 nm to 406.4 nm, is 1.2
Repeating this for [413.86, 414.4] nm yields 1.1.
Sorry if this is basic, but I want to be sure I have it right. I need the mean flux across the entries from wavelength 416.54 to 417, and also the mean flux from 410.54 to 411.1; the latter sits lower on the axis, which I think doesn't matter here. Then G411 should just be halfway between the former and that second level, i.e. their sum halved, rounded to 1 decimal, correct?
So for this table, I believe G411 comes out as 20.5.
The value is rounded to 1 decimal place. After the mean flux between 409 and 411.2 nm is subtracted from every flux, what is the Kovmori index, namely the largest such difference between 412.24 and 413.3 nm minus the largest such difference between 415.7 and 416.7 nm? -3.2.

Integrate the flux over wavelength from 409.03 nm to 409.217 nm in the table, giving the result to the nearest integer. 5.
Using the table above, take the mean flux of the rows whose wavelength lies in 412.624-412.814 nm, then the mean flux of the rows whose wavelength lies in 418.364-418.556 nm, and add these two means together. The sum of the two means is 40.4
